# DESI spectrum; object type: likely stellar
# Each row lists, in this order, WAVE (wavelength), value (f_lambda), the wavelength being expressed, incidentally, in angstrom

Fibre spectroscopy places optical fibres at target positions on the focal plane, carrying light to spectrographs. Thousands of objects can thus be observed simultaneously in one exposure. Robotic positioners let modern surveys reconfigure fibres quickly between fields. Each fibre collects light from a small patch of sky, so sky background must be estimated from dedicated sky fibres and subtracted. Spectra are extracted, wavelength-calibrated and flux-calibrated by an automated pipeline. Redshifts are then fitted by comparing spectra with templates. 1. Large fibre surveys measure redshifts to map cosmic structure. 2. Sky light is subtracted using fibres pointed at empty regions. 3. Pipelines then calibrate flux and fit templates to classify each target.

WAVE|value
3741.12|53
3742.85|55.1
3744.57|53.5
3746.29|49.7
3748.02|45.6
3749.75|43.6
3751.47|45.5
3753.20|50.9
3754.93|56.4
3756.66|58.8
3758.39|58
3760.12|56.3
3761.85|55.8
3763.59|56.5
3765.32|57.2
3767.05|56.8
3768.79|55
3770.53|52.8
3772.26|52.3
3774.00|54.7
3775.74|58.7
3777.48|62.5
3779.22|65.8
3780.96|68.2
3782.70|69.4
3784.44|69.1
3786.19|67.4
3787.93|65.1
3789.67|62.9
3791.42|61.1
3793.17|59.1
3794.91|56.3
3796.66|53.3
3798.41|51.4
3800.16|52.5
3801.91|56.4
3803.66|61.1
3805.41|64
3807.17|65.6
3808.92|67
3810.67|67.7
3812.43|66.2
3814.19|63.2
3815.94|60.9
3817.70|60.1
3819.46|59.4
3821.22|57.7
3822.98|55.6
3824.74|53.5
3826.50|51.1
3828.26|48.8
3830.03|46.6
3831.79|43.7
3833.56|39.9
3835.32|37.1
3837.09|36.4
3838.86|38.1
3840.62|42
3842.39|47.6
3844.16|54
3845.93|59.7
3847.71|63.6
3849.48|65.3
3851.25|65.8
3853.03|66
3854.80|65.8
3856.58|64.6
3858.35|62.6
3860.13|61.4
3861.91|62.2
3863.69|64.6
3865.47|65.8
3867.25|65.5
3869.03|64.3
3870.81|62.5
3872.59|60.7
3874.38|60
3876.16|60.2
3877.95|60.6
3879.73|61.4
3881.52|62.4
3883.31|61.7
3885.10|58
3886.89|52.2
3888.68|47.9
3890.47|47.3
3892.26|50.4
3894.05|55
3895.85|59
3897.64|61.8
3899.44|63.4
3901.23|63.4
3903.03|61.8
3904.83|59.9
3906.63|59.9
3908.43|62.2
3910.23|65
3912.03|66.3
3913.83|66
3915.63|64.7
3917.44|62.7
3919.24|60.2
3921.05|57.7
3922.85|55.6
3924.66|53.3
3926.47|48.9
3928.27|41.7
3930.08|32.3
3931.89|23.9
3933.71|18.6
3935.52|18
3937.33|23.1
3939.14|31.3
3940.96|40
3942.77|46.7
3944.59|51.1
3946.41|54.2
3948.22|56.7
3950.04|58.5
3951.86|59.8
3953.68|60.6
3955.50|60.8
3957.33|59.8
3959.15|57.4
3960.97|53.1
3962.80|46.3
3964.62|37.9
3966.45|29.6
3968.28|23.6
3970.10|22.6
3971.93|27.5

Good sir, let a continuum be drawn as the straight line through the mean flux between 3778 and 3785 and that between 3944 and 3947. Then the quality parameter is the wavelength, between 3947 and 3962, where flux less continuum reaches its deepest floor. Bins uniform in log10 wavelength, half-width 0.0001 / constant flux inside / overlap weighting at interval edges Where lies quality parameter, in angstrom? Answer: 3960.97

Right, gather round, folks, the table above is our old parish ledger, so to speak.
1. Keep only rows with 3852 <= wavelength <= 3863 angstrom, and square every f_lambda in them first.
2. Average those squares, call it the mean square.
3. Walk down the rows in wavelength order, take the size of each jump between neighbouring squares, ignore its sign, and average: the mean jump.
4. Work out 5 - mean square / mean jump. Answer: -25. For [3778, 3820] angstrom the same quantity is -11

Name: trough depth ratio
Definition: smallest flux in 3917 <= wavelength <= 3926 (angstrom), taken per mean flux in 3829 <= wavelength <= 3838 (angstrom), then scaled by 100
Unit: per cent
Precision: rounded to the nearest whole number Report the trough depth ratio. 131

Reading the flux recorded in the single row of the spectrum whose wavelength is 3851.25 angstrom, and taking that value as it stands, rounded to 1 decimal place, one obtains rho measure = 65.8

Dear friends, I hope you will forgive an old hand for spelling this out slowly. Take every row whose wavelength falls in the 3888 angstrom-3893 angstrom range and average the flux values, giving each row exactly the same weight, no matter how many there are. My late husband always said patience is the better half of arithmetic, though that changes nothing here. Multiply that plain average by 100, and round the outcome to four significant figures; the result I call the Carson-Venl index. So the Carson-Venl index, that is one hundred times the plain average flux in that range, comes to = 4853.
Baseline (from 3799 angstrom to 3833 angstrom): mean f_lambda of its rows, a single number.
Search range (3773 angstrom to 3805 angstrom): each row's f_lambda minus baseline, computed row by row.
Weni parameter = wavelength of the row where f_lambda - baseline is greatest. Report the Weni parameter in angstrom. 3782.70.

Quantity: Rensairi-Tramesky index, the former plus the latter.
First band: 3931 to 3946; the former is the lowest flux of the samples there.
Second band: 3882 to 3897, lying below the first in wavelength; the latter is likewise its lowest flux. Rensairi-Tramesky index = 65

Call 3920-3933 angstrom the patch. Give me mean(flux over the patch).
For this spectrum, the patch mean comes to 45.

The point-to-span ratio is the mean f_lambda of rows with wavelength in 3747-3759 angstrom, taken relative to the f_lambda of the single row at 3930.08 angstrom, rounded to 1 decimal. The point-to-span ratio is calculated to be 1.6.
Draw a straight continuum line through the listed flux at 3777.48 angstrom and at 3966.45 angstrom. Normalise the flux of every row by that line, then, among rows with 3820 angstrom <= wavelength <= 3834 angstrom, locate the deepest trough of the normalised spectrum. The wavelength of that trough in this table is 3833.56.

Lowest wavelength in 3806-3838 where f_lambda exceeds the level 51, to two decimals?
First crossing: 3807.17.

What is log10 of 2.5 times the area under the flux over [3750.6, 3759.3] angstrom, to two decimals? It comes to 3.07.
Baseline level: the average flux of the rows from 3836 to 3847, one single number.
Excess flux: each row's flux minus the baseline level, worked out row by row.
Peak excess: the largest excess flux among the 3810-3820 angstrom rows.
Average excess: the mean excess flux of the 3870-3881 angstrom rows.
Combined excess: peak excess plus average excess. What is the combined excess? 36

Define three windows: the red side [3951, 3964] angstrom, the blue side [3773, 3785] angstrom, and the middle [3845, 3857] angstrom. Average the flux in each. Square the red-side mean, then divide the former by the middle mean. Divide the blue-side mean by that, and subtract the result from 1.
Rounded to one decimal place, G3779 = -0.3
